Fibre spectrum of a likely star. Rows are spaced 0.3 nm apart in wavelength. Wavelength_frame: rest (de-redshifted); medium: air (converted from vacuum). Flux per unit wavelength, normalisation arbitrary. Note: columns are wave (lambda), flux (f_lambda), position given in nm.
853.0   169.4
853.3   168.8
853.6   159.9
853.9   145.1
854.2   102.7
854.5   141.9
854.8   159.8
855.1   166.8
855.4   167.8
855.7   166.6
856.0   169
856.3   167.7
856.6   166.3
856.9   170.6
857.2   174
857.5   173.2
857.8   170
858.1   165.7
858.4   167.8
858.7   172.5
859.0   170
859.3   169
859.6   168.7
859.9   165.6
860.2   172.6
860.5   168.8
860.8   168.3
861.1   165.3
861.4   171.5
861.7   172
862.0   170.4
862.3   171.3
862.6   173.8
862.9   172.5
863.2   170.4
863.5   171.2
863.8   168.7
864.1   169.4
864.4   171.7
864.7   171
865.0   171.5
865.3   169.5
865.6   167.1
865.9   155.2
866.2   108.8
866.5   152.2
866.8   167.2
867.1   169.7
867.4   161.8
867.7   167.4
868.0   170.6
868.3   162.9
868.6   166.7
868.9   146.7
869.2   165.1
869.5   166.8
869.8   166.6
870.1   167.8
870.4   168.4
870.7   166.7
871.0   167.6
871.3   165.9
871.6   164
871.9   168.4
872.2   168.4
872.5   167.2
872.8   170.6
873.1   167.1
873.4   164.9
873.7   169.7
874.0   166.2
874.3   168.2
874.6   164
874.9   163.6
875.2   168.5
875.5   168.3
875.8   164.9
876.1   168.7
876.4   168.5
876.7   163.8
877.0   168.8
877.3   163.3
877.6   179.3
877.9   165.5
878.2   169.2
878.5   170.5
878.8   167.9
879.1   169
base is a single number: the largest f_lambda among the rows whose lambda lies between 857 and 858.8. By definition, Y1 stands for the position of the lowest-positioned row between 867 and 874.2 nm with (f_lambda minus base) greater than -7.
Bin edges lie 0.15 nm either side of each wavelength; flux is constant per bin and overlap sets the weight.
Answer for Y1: 867.1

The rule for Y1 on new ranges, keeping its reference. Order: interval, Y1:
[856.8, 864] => 856.9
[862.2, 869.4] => 862.3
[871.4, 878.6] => 871.9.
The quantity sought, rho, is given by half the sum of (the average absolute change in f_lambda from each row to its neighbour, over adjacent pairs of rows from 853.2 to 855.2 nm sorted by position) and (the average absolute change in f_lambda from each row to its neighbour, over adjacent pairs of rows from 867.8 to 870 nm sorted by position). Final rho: 15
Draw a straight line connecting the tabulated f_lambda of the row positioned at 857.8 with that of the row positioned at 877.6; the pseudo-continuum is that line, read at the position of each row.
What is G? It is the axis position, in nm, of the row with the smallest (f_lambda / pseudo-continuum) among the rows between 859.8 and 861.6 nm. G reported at 861.1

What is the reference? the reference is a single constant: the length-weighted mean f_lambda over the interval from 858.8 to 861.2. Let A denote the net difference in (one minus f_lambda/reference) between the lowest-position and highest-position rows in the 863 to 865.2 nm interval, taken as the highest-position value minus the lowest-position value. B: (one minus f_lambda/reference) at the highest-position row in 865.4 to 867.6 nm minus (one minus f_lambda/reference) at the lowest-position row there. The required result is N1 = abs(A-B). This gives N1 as 0.038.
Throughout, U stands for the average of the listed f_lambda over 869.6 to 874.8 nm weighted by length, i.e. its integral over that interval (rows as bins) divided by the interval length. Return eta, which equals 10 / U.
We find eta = 0.060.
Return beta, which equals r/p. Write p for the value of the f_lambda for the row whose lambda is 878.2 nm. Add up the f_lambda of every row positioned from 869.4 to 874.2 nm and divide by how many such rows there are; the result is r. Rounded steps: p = 169.2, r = 167.3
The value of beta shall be 0.99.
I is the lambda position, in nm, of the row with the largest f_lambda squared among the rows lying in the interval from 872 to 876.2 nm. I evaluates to 872.8 nm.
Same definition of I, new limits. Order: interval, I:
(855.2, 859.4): 857.2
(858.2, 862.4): 860.2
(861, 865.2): 862.6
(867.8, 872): 868.0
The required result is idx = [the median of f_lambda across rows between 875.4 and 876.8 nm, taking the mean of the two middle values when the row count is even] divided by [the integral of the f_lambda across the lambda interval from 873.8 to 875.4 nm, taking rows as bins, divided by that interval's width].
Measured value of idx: 1.01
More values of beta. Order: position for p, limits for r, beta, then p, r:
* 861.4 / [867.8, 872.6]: 0.97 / 171.5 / 165.6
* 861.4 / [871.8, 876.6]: 0.98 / 171.5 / 167.3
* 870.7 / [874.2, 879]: 1.01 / 166.7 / 167.7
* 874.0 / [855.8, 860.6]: 1.02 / 166.2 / 169.5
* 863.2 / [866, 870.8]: 0.94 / 170.4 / 161.0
